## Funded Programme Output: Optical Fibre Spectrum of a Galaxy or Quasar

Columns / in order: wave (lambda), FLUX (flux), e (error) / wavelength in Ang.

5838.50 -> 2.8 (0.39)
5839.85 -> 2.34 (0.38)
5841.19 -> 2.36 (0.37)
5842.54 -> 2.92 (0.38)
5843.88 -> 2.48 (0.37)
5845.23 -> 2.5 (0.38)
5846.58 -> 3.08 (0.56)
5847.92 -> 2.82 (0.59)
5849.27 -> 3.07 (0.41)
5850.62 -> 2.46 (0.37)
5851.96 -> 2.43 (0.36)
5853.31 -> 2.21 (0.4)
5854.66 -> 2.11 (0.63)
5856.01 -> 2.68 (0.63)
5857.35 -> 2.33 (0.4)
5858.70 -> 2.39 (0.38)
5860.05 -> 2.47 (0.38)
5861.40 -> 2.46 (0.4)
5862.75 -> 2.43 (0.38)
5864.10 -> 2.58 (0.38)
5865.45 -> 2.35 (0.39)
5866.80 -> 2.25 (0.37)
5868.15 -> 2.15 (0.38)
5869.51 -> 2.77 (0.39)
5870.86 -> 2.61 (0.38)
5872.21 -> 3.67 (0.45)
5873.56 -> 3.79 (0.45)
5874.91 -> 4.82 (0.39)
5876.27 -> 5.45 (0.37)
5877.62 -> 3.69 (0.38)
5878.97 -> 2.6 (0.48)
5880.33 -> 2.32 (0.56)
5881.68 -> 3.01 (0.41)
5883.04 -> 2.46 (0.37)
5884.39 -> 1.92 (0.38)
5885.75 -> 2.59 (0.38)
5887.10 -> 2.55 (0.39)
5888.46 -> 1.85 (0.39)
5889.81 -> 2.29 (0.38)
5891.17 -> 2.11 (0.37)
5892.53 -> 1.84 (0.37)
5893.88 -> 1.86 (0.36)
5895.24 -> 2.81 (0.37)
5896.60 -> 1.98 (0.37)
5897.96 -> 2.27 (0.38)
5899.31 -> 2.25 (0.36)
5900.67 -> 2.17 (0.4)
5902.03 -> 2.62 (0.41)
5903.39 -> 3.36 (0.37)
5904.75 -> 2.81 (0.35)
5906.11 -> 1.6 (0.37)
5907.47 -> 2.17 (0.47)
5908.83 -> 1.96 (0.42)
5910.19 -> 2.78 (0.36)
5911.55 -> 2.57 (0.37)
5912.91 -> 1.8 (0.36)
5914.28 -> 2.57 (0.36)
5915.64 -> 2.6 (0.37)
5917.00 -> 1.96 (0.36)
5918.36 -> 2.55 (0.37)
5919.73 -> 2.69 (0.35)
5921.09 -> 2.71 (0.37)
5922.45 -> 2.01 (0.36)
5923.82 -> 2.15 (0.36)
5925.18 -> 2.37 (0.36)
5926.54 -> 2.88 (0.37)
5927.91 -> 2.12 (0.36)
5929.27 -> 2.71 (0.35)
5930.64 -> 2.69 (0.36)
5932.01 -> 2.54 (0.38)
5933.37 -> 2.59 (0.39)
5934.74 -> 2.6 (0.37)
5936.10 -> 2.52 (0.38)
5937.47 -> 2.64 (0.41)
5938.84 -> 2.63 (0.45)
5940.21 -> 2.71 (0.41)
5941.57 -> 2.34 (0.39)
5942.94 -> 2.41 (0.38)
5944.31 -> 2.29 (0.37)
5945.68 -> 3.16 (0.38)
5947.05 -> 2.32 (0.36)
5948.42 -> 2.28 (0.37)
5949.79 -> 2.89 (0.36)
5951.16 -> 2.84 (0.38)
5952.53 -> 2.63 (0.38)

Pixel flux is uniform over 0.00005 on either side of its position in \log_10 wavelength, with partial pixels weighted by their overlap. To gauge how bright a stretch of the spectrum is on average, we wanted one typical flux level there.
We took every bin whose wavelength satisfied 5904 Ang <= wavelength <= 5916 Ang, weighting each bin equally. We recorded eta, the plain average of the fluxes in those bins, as 2.32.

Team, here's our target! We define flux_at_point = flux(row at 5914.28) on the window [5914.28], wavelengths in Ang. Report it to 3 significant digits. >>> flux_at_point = 2.57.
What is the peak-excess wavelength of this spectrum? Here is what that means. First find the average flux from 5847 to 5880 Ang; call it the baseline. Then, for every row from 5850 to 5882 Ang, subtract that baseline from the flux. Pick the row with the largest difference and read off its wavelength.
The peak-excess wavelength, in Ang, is 5876.27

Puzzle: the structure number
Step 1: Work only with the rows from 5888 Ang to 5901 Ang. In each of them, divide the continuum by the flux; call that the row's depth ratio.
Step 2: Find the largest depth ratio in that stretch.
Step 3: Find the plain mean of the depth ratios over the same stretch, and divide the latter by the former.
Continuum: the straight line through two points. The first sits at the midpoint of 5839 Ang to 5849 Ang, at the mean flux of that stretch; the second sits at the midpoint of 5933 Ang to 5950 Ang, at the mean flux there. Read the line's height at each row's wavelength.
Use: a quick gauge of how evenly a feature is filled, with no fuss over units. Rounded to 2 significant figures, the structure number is 0.87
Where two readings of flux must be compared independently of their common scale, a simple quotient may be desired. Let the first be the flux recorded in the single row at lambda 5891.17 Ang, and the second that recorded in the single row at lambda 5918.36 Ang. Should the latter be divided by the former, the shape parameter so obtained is 1.21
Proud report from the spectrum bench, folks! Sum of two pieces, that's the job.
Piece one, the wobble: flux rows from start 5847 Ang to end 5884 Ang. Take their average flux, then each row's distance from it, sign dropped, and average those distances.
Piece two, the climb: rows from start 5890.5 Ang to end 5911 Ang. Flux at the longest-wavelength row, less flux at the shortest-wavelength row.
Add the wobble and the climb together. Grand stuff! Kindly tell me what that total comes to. 1.2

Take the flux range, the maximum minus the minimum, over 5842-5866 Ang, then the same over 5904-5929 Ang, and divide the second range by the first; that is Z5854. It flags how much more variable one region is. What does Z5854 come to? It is 1.3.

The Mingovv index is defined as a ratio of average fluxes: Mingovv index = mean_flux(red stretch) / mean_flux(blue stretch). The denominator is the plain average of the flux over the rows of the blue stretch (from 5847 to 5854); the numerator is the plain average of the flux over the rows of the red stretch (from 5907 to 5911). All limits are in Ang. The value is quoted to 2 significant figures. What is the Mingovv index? 0.89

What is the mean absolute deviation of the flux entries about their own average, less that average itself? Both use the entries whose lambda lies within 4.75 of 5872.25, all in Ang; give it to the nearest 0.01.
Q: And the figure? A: -2.67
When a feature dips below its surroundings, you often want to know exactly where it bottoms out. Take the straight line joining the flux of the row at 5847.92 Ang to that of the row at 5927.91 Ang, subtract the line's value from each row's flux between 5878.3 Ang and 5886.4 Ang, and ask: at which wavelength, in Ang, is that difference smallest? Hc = 5884.39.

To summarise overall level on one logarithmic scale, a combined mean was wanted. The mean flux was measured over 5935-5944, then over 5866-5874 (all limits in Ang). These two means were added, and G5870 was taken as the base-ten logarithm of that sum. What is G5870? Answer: 0.73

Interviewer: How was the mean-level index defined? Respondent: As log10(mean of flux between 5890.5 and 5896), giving 0.333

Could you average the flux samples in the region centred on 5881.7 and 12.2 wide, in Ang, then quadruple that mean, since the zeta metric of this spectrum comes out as 11.8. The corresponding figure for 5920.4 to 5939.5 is 10.0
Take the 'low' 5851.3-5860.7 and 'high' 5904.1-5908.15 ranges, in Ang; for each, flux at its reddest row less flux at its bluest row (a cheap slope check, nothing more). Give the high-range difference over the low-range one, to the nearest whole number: -16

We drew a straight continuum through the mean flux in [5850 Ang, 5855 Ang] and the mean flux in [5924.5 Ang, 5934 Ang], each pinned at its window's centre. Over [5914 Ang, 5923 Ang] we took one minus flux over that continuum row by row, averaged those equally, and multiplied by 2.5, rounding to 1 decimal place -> 0.1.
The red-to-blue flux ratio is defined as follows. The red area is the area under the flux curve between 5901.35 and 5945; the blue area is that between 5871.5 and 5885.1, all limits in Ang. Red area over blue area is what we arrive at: 2.4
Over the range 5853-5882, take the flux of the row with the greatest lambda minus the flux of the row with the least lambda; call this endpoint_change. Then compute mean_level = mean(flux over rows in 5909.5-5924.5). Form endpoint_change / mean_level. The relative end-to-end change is 0.33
